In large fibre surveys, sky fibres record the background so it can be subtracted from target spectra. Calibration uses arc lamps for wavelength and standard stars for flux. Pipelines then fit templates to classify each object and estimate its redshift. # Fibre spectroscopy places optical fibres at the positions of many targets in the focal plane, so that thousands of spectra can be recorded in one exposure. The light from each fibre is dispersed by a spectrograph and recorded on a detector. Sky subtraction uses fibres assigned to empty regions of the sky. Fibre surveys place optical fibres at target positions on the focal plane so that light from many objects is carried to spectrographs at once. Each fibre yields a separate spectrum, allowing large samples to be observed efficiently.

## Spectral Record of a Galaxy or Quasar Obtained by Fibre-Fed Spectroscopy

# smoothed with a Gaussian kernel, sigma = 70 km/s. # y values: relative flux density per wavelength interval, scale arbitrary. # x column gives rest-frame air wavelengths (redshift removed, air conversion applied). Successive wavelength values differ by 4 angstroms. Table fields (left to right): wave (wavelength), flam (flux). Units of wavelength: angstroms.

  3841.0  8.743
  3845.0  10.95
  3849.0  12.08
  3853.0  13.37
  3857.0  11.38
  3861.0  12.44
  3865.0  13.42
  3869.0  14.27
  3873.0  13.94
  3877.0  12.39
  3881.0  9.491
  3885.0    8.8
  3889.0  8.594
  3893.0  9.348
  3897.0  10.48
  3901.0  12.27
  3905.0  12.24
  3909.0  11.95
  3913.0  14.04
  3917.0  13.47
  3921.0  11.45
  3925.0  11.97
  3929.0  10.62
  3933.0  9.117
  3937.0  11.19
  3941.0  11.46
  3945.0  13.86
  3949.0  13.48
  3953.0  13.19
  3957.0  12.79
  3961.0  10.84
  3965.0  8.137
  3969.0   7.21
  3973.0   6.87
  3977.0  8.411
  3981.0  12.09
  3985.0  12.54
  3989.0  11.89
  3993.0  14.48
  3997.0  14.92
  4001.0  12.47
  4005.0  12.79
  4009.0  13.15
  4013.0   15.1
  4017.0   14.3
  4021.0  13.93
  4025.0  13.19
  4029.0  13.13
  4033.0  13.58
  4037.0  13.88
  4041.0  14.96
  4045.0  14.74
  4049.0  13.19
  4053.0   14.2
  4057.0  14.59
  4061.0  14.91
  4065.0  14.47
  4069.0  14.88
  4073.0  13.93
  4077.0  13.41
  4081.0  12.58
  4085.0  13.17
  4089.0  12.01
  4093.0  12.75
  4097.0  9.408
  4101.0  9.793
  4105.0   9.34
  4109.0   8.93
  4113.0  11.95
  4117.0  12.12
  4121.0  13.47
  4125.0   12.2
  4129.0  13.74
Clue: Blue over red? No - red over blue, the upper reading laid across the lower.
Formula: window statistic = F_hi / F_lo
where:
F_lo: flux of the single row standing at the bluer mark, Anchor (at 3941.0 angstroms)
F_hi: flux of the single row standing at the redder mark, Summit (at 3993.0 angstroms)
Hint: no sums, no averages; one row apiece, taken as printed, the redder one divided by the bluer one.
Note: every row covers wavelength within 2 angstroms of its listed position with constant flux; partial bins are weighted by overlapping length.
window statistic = 1.26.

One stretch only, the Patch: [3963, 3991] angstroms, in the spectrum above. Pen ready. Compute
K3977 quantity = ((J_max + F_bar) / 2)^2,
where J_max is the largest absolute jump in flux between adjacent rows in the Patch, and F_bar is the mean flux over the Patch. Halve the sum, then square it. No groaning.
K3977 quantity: 44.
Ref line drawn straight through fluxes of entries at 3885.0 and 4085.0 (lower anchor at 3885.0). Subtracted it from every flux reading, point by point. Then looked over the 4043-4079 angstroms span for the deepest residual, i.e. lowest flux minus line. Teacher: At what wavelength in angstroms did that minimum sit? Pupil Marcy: 4077.0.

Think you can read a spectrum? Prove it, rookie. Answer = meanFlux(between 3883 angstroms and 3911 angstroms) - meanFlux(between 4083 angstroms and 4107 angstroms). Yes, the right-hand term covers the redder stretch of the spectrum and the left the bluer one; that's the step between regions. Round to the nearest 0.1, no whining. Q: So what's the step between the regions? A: -0.6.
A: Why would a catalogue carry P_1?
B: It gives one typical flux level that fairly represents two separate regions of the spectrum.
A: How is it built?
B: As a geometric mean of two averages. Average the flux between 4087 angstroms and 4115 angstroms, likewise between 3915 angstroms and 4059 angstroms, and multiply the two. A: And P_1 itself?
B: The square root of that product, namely 11.5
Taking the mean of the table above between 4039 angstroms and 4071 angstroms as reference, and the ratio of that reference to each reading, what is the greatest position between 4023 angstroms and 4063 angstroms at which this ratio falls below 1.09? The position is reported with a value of 4061.0 angstroms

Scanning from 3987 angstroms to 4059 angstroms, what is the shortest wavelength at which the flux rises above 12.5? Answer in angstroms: 3993.0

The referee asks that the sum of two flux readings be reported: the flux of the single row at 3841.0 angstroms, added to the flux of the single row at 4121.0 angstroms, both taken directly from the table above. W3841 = 22.2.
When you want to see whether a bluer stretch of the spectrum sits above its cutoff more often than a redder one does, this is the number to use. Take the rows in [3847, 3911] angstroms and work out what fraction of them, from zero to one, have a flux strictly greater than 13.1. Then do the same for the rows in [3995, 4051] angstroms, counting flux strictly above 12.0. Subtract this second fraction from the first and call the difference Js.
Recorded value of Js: -0.75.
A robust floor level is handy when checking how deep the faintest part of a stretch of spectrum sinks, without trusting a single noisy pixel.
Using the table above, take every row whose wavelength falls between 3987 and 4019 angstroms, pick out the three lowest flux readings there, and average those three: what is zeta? 12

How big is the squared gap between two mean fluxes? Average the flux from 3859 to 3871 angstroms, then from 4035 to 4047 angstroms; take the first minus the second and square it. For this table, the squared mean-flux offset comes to 1.3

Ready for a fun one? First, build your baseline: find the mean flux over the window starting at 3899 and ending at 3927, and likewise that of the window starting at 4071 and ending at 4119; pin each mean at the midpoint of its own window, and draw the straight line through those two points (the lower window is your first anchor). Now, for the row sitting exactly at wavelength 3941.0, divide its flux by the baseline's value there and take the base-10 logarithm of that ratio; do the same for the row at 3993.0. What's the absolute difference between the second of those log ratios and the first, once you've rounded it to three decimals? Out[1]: 0.110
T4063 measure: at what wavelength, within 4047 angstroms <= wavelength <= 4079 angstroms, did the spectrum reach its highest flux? 4061.0 angstroms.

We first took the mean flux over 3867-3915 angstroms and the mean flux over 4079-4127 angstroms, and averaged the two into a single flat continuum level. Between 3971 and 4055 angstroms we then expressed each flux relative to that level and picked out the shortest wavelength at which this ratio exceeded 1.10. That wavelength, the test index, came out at 3993.0 angstroms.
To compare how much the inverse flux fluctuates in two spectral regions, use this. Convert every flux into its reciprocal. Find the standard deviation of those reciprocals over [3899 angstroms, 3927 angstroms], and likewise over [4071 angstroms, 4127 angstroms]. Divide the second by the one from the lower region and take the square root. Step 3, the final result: 1.6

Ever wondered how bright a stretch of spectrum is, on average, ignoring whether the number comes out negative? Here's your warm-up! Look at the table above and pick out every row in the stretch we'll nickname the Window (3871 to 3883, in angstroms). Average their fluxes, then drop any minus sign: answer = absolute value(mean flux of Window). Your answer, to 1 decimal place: 11.9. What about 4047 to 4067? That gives 14.3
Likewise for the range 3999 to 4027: 13.6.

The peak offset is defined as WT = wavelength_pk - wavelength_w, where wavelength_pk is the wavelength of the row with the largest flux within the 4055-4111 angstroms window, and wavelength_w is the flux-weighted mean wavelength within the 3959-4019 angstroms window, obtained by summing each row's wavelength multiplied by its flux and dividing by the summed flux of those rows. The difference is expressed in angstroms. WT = 68.8 angstroms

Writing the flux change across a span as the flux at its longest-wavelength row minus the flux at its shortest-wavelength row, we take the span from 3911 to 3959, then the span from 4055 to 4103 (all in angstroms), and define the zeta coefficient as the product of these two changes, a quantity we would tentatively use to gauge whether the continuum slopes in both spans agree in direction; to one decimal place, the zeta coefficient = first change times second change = 6.0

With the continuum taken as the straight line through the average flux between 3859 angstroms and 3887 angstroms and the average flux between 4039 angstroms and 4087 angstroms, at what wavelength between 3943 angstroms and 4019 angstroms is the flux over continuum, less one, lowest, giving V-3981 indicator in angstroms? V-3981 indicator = 3973.0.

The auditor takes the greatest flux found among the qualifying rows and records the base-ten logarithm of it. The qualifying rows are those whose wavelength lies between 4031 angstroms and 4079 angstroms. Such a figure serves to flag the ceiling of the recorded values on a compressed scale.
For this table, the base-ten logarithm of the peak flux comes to 1.17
